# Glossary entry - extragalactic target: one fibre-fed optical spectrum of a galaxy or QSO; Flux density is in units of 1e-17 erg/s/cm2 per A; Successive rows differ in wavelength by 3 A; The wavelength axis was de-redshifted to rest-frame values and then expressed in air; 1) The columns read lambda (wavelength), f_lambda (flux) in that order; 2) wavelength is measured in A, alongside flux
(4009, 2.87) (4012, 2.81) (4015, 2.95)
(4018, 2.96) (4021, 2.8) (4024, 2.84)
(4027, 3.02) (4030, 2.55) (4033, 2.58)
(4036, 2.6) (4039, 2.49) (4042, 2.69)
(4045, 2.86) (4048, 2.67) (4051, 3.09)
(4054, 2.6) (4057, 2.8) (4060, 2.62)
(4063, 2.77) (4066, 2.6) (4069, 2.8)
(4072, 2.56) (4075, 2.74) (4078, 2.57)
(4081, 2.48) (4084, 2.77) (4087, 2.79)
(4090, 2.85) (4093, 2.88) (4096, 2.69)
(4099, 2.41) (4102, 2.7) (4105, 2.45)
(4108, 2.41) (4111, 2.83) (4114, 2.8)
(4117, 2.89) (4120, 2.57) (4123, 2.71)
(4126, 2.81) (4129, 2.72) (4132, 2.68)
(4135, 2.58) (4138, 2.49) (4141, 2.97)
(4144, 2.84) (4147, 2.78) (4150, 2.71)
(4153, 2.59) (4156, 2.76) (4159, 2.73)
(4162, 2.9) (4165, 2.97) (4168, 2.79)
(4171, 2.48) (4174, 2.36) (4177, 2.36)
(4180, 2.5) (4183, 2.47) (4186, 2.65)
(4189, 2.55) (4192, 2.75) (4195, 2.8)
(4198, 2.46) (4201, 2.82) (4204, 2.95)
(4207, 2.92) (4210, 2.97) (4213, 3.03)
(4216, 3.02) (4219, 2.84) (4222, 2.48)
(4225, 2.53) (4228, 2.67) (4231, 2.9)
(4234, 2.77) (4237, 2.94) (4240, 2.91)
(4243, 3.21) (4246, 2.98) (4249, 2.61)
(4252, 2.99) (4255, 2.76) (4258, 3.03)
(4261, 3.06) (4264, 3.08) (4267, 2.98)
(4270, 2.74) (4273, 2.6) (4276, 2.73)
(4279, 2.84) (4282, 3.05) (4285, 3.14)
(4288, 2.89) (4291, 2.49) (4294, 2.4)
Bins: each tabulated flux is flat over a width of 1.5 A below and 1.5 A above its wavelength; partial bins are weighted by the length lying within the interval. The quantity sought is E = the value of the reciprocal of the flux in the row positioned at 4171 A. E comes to 0.40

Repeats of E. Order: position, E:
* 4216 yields 0.33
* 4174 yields 0.42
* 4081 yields 0.40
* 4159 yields 0.37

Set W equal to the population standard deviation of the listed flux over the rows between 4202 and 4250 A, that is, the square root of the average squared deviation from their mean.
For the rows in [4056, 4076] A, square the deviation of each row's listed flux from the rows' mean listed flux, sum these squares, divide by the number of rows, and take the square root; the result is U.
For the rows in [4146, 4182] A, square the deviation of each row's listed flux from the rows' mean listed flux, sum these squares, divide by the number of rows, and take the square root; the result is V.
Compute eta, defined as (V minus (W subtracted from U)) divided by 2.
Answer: 0.14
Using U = 0.094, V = 0.193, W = 0.191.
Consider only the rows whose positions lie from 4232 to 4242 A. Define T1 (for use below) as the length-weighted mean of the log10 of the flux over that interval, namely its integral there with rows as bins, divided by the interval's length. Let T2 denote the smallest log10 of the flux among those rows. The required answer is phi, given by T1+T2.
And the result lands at 0.903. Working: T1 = 0.46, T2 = 0.442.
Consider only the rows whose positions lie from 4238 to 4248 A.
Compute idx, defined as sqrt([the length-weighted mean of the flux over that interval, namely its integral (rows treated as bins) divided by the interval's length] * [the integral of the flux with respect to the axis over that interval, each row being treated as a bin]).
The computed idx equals 9.5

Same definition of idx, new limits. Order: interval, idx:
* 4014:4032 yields 12.1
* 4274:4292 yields 12.1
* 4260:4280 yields 12.8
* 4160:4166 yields 7.1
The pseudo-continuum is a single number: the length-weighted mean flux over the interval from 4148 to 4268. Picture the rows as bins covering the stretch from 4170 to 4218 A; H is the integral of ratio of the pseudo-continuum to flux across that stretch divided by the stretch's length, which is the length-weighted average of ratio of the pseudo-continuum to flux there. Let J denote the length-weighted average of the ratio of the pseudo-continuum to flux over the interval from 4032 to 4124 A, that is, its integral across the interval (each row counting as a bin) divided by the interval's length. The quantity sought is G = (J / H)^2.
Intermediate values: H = 1.04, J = 1.04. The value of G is 1.00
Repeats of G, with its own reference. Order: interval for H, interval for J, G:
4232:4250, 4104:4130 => 1.17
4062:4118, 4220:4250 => 0.92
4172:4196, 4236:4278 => 0.77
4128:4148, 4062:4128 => 1.03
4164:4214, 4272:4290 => 0.87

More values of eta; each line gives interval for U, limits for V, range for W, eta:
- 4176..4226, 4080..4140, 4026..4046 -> 0.06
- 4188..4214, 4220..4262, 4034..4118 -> 0.09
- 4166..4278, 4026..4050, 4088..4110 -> 0.07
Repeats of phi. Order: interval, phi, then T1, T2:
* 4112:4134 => 0.847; 0.44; 0.410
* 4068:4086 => 0.818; 0.42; 0.394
